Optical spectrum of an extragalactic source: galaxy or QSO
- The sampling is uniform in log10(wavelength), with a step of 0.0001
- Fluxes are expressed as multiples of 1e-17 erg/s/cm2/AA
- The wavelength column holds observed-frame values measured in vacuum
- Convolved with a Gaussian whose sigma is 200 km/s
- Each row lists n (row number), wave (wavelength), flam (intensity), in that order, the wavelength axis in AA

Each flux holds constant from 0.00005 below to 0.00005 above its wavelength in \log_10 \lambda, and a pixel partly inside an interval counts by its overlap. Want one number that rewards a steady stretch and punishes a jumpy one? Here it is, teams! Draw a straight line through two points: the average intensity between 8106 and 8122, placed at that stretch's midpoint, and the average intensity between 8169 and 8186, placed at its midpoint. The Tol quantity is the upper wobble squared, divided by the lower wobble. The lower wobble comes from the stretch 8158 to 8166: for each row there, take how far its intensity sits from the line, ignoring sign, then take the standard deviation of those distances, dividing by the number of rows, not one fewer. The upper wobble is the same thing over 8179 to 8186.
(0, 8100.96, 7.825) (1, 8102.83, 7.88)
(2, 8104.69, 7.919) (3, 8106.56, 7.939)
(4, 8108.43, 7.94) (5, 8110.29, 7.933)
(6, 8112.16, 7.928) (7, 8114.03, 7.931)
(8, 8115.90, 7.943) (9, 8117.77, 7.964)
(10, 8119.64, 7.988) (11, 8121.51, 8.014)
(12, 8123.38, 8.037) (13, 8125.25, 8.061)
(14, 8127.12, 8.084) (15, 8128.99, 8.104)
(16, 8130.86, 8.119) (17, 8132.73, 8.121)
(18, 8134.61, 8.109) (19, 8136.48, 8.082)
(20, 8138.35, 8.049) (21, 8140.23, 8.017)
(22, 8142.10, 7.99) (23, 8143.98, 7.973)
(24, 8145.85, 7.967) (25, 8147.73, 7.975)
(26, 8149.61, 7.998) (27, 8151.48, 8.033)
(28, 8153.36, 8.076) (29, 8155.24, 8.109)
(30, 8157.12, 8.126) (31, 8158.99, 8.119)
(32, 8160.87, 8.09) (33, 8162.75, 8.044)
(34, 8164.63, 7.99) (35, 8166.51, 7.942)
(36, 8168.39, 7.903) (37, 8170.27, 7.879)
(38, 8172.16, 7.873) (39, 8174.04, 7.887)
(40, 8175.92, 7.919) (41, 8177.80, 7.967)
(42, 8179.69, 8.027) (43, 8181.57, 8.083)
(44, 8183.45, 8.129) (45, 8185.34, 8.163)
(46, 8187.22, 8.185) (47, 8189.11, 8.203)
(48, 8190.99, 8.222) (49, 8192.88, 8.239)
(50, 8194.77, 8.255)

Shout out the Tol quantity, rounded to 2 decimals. 0.05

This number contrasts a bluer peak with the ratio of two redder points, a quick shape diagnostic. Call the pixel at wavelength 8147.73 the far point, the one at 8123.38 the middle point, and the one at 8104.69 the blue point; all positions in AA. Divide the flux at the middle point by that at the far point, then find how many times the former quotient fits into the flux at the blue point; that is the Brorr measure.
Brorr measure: 7.86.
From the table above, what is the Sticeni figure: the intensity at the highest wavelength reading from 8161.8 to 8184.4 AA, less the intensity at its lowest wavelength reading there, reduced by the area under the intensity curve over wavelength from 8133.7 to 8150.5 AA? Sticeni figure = -135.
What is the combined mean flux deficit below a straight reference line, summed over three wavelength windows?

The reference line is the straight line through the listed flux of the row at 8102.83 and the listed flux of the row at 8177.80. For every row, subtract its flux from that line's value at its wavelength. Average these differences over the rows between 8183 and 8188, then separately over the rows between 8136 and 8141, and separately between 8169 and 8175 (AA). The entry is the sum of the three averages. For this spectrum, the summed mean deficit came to -0.23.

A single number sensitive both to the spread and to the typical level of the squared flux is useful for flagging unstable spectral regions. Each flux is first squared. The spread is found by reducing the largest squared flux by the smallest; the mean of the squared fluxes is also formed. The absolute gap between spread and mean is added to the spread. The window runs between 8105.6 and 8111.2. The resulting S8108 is 63.0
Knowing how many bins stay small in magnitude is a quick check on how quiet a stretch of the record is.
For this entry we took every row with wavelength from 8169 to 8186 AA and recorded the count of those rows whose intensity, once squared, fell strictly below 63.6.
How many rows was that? 5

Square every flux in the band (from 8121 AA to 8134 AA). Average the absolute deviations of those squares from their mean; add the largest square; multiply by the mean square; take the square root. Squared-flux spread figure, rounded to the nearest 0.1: 65.9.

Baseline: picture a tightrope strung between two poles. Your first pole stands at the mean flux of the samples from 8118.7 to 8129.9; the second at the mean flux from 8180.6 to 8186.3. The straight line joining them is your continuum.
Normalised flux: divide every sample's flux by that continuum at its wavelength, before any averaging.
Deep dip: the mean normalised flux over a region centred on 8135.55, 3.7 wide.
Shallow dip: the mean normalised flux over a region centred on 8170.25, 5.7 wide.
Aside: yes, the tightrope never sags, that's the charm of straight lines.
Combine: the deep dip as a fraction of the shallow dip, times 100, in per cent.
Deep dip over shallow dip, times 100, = 103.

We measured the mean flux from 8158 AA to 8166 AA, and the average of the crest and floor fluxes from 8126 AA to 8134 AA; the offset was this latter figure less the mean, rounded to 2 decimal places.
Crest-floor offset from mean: 0.04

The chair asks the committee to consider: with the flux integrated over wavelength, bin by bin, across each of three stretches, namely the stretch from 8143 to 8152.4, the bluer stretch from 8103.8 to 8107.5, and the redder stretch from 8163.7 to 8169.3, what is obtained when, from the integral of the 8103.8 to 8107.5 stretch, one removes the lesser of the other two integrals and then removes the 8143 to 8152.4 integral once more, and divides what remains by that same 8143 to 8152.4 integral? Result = -1.2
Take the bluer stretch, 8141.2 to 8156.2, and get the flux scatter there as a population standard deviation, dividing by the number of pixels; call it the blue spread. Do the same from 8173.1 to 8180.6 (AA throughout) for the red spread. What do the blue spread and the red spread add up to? 0.10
